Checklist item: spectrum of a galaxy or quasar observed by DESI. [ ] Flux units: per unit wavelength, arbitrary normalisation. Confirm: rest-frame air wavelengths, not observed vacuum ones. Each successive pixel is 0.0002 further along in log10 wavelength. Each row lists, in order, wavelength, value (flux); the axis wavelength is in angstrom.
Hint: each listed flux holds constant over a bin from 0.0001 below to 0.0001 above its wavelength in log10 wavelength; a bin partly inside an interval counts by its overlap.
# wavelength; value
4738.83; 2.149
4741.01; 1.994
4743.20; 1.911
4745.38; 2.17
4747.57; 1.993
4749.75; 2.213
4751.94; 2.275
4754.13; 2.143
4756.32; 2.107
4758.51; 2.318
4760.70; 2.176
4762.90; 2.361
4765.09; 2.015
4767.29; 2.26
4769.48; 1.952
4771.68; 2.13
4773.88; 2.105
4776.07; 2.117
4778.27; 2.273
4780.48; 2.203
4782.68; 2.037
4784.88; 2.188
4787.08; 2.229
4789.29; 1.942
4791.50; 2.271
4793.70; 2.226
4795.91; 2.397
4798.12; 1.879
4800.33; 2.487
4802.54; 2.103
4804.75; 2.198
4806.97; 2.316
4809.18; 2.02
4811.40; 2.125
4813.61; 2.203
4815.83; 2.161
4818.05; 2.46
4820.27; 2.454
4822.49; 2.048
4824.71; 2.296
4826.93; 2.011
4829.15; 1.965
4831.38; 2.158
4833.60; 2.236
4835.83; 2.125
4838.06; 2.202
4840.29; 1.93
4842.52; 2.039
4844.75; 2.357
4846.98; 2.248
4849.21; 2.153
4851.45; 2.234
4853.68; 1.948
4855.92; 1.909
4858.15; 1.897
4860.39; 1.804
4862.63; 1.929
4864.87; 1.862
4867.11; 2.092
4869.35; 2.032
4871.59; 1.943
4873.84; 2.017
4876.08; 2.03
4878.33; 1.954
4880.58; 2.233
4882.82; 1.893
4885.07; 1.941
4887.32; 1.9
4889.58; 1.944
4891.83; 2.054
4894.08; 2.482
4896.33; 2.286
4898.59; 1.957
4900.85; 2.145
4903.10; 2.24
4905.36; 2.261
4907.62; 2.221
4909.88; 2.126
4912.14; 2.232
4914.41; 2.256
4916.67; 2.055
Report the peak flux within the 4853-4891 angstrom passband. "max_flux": 2.233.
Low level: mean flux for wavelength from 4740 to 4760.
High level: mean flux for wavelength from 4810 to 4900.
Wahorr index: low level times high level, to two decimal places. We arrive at 4.44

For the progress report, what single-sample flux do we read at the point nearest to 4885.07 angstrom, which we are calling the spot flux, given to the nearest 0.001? 1.941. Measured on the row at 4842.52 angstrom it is 2.039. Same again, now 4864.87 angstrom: 1.862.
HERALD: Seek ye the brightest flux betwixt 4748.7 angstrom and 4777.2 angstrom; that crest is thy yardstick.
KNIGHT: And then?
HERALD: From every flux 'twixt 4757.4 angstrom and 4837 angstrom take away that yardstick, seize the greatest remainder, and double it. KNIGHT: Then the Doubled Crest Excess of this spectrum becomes 0.3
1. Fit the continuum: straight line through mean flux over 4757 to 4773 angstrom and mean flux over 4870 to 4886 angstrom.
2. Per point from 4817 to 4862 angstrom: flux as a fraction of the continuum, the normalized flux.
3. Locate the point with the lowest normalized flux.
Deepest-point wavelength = 4860.39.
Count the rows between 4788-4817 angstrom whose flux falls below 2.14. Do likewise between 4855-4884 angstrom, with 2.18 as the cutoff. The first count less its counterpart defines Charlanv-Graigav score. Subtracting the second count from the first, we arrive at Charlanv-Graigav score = -7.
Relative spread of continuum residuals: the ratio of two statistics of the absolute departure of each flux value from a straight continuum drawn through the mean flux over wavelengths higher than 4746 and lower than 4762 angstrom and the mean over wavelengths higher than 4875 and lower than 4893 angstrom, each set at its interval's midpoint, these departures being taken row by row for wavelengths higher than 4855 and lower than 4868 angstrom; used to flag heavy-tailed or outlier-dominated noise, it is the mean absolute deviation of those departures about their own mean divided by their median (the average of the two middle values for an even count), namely 0.29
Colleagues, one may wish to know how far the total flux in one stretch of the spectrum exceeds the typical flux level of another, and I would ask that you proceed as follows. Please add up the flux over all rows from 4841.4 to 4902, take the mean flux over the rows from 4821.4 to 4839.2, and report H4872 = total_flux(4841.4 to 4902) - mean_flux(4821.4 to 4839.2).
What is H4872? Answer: 53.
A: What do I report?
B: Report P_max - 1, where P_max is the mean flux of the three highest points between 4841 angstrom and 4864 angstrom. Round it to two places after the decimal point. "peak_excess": 1.28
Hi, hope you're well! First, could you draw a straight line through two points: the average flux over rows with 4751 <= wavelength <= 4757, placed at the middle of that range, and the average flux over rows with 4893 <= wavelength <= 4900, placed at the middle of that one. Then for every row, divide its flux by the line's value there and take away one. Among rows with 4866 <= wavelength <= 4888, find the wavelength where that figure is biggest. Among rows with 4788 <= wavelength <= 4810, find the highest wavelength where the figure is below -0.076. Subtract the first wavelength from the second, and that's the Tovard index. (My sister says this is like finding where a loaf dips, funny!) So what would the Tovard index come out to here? -71.4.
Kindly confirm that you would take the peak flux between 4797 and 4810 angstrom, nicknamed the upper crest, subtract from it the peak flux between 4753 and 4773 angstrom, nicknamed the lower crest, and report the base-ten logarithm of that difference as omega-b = -0.900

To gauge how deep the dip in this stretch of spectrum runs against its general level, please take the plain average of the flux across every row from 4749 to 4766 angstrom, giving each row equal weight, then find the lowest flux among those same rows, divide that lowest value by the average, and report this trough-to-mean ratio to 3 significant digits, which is 0.915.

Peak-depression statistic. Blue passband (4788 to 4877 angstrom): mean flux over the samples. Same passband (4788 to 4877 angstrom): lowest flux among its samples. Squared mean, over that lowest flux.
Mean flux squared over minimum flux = 2.5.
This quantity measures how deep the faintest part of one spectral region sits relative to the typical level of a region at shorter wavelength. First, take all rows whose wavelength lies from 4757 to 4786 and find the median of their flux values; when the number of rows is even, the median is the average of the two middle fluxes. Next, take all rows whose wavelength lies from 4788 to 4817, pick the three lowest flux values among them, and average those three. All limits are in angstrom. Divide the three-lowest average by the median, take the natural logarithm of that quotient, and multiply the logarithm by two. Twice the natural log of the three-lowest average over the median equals -0.22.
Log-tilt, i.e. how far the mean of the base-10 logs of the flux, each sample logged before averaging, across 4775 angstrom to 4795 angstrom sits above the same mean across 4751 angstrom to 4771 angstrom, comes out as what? -0.002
